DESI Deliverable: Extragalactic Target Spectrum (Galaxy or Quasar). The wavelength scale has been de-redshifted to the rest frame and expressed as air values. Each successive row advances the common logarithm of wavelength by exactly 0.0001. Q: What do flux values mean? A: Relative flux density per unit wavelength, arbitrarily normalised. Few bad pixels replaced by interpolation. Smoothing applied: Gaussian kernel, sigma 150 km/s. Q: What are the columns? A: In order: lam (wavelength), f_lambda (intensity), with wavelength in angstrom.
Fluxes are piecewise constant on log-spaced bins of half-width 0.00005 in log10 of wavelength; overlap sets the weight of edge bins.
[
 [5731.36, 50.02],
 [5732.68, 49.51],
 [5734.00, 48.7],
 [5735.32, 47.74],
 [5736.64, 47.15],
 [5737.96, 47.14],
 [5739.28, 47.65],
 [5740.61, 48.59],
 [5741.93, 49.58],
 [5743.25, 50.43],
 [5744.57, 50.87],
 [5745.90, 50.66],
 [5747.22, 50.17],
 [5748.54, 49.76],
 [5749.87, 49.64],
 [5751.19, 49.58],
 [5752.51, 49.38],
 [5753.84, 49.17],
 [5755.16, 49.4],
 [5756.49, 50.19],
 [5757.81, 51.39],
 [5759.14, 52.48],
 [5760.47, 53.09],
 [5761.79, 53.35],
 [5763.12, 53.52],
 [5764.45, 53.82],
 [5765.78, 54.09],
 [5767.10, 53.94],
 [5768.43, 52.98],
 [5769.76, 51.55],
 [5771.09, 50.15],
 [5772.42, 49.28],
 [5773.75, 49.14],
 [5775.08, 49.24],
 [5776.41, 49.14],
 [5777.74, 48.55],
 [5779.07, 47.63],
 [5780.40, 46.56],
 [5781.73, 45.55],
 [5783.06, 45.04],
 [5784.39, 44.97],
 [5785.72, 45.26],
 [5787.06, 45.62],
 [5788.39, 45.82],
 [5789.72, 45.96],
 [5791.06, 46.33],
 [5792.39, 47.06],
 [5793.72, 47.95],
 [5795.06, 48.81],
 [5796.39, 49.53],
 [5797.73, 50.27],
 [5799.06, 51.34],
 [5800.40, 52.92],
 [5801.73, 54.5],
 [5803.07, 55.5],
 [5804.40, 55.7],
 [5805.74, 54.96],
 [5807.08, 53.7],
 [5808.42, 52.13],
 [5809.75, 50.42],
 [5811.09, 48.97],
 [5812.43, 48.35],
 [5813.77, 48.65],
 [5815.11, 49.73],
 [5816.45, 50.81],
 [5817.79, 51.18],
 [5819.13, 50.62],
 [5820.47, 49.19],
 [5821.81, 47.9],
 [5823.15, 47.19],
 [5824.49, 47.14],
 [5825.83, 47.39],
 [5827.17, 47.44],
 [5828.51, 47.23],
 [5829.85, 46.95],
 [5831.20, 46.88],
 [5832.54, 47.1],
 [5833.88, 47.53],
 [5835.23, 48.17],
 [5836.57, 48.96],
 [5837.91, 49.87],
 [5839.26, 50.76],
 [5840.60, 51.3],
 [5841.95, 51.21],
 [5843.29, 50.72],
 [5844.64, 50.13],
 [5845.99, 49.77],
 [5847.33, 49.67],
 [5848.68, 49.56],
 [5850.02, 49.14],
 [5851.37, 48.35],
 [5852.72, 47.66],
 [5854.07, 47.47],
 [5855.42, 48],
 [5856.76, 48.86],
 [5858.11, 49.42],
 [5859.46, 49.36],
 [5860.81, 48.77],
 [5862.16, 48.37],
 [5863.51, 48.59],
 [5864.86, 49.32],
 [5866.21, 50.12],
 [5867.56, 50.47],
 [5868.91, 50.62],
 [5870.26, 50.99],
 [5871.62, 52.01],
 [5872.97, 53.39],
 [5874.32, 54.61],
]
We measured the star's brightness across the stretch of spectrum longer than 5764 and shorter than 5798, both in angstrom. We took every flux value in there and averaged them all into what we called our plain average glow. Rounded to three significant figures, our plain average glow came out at 48.6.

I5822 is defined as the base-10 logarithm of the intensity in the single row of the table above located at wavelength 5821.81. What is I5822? 1.68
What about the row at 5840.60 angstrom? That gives 1.71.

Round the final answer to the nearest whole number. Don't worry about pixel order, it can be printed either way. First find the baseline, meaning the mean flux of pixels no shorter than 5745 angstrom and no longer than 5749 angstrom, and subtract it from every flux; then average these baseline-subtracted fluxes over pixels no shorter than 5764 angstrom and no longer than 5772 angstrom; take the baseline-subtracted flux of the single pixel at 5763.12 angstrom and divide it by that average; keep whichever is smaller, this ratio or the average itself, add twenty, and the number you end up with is 21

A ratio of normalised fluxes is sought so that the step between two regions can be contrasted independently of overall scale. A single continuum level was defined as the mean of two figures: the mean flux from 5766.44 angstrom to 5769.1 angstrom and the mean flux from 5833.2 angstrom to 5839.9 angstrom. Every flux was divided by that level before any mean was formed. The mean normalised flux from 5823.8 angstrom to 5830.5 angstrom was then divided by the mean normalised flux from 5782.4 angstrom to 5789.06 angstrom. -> 1.04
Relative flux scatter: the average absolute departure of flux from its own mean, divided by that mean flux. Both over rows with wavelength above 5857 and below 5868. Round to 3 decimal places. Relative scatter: 0.011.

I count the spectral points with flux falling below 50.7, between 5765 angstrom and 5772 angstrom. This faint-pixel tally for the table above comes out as 1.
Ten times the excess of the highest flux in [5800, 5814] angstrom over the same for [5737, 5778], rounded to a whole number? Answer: 16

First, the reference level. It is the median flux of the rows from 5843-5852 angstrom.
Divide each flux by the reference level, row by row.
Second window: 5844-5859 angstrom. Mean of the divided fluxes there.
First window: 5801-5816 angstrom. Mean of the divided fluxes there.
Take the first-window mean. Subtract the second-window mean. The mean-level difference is 0.063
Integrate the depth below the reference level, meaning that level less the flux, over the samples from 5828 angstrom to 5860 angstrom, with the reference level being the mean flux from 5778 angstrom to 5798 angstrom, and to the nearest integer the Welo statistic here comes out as -68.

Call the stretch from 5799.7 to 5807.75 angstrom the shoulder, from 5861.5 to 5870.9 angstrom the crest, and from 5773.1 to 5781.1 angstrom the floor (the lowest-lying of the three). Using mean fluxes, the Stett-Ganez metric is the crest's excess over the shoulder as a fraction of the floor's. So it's -0.10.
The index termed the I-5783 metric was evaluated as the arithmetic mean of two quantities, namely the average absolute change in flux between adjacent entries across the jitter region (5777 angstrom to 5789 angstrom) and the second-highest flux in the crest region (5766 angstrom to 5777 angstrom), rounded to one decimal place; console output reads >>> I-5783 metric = 26.8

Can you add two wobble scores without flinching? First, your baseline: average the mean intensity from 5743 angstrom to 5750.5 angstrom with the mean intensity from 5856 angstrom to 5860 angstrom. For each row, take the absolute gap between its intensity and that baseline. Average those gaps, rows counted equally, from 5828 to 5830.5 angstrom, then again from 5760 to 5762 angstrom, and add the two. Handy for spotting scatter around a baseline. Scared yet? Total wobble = 6.1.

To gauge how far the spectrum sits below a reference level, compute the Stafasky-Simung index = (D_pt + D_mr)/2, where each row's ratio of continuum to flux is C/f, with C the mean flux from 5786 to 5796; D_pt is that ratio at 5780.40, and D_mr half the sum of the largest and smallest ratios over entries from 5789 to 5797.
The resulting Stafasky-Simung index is 0.993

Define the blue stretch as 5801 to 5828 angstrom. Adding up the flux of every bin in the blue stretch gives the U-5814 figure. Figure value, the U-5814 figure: 1011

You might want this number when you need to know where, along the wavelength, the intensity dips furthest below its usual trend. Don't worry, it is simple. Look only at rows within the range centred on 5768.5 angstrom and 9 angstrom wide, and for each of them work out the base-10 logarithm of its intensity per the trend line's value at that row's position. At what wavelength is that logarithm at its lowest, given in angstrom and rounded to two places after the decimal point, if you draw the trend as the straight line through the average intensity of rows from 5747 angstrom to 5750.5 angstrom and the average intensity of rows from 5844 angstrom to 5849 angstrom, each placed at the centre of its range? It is 5772.42 angstrom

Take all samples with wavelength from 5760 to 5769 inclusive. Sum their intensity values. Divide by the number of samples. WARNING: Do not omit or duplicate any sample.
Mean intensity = 54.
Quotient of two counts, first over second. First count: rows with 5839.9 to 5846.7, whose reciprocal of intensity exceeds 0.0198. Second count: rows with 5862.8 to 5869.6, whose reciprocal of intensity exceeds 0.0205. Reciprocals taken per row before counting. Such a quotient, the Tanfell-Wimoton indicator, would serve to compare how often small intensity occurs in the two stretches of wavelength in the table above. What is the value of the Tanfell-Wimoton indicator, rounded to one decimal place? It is 2.0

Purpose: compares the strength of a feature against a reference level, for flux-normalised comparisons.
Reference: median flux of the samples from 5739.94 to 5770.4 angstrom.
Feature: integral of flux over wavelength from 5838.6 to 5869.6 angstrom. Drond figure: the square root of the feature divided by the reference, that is 5.50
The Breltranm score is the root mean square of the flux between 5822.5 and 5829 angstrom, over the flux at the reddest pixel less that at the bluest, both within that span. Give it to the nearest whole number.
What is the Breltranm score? 1182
